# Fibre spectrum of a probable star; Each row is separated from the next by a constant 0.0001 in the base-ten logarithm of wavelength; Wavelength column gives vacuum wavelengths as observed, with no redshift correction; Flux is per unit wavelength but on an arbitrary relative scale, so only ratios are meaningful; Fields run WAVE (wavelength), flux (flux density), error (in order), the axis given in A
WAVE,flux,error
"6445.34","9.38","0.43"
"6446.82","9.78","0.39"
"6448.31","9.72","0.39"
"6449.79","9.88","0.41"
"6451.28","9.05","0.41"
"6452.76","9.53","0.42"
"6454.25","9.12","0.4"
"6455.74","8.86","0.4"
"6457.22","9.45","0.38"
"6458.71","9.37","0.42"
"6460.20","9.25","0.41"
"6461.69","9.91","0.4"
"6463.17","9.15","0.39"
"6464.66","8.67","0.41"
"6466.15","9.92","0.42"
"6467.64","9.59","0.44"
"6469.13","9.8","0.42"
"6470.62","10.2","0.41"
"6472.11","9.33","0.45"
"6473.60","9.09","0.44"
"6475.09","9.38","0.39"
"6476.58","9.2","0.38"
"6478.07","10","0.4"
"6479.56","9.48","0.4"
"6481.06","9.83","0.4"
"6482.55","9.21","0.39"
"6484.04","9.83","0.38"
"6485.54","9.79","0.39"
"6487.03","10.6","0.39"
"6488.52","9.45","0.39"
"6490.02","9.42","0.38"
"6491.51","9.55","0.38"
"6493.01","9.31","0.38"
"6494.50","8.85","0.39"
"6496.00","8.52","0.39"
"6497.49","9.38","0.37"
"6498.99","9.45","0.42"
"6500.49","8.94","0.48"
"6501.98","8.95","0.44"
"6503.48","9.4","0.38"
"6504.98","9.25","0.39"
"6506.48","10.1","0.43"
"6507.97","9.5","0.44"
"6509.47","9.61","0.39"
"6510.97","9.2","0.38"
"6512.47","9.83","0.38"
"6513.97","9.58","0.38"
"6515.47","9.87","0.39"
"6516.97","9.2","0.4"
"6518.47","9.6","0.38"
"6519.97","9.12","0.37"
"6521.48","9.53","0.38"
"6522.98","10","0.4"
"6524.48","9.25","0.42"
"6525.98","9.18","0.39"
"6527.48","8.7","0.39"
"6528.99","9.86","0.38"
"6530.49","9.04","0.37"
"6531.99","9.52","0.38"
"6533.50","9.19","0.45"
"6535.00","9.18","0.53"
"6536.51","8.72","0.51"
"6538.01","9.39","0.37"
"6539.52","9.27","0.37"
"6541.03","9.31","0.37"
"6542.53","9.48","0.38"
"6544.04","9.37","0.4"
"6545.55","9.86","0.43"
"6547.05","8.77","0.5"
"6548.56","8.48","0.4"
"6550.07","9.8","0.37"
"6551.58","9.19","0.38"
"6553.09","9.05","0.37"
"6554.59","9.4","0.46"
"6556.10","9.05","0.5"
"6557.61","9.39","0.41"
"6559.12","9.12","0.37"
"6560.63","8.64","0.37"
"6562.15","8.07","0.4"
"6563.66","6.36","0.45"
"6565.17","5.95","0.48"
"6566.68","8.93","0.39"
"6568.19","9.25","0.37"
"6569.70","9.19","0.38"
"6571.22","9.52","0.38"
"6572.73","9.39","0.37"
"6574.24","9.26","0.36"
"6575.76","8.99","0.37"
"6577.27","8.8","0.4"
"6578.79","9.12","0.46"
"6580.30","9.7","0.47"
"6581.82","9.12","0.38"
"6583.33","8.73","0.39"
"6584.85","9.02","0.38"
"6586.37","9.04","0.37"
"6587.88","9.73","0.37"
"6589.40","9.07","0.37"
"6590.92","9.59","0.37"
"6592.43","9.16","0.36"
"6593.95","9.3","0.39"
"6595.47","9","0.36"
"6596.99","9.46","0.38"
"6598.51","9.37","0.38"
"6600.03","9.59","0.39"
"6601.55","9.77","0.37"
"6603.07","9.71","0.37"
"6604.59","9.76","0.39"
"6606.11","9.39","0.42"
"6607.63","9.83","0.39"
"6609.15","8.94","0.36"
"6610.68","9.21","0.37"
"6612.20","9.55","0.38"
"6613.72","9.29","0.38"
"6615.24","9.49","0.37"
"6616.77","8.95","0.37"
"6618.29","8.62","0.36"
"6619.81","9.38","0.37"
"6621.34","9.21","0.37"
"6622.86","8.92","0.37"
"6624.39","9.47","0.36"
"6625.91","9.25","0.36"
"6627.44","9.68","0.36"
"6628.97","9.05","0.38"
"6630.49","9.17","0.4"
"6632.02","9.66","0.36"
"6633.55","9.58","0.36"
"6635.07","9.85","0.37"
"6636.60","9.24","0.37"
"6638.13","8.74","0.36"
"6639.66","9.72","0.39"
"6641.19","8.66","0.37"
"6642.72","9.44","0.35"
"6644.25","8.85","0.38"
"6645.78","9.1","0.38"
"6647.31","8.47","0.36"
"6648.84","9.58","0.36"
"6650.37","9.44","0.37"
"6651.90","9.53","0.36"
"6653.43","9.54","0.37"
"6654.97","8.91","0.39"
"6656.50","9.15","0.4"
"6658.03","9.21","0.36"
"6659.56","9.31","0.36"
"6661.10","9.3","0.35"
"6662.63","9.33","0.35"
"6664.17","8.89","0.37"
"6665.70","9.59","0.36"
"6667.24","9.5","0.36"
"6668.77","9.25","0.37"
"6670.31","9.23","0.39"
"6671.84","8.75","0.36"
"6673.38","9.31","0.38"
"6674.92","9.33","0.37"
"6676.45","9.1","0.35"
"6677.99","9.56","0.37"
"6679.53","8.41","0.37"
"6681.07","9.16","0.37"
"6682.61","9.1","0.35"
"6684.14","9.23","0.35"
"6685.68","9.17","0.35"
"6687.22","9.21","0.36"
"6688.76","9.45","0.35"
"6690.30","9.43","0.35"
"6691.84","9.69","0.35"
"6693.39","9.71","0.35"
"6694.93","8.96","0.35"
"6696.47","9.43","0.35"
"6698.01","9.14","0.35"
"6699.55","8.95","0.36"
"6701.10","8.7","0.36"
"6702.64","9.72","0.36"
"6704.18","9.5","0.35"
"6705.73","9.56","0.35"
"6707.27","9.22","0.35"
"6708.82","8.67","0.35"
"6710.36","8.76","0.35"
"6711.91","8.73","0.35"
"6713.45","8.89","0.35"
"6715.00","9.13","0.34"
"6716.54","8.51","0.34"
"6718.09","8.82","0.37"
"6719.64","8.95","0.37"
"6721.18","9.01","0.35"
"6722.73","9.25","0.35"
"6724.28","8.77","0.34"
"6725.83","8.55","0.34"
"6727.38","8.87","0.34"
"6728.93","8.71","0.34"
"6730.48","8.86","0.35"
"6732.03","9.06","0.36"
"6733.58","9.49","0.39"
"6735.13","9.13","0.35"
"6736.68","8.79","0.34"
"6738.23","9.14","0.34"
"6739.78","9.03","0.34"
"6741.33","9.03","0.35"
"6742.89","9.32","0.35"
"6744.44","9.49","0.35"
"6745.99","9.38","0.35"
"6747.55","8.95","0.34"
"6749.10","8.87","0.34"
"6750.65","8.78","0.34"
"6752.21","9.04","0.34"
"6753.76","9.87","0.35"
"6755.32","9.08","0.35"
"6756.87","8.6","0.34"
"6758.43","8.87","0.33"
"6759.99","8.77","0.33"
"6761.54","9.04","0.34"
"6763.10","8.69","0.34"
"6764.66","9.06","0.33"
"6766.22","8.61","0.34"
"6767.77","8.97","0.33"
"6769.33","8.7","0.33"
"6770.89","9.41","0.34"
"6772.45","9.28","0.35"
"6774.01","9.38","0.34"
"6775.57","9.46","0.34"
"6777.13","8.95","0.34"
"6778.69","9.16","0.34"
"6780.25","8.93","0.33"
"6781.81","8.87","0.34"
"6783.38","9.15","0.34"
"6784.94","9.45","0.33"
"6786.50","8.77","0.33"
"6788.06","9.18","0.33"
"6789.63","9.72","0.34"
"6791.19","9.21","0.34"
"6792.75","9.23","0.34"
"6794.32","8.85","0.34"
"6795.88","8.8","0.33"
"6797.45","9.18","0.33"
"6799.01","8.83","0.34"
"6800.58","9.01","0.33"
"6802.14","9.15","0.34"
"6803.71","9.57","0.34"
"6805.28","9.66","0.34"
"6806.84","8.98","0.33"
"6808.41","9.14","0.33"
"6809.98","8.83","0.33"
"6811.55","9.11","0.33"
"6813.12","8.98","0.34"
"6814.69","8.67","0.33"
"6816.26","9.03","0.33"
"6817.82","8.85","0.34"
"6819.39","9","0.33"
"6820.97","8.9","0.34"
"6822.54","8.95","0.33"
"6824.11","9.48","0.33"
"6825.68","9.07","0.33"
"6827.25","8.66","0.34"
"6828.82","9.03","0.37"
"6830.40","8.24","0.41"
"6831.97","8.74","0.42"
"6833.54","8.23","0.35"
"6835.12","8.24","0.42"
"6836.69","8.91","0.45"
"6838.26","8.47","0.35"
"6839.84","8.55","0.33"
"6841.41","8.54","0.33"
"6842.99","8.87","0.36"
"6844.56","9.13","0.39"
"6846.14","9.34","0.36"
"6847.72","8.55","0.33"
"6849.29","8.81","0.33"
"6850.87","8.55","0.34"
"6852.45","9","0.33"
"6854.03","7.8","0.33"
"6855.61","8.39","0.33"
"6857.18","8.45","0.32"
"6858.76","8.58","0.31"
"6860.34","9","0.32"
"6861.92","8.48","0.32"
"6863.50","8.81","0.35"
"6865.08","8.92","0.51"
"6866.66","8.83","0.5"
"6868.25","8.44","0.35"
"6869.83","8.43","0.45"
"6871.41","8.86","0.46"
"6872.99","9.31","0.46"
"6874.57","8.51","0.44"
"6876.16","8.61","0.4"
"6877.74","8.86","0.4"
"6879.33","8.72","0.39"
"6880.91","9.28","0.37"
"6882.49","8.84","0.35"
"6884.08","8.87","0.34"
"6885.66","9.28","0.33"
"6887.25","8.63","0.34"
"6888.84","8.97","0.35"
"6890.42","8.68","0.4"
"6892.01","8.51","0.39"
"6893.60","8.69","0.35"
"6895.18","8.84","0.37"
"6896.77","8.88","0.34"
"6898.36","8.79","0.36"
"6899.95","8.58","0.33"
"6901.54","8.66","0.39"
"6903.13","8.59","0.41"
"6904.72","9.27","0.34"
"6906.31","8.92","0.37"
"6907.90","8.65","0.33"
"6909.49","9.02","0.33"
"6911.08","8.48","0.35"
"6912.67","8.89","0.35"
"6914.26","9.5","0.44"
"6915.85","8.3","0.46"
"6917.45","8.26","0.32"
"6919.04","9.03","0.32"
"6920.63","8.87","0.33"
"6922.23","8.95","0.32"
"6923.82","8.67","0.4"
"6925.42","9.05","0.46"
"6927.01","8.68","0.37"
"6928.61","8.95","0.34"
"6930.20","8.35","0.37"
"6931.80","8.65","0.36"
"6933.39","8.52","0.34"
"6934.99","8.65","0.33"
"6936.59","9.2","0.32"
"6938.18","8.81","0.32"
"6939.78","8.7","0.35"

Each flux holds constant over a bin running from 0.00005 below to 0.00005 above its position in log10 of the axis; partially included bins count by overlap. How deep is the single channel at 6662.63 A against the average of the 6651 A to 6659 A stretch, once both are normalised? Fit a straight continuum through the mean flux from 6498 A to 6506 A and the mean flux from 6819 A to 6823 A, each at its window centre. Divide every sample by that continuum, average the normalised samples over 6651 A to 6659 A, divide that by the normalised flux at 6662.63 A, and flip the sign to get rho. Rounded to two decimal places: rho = -0.99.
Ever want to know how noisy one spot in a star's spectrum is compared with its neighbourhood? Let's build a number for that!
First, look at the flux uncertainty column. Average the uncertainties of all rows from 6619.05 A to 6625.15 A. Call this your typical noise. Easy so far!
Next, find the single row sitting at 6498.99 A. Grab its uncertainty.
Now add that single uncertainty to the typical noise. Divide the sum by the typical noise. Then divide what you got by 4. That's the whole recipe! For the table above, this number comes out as 0.536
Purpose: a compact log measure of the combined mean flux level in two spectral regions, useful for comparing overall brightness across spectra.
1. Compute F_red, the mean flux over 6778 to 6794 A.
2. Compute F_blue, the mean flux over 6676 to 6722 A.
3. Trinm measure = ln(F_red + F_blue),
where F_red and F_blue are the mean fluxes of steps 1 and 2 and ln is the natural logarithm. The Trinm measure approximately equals 2.91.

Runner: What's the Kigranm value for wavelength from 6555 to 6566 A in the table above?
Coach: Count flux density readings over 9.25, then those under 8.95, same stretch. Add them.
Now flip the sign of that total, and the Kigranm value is -5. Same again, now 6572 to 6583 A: -4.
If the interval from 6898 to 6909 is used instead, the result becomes -7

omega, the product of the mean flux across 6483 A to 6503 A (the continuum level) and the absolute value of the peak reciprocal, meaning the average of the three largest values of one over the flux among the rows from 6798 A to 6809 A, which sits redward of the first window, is 1.05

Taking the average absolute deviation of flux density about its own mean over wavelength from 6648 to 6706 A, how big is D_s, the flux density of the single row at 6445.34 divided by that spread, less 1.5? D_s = 39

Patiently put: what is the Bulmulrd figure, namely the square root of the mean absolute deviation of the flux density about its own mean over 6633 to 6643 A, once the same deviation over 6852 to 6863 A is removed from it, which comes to 0.30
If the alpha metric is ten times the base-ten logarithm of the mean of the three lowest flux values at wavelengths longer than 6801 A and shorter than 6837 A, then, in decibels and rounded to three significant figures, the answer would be 9.16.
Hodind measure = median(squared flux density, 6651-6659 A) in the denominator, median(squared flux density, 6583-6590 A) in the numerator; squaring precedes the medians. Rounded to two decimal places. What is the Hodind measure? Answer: 0.96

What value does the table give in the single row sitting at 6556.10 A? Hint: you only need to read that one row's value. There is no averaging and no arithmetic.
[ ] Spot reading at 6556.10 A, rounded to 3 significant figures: 9.05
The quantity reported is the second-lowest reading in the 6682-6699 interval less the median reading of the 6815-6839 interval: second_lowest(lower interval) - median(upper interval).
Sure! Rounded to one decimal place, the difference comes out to 0.2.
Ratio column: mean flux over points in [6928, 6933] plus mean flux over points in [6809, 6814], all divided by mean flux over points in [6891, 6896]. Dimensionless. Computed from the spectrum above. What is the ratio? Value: 2.03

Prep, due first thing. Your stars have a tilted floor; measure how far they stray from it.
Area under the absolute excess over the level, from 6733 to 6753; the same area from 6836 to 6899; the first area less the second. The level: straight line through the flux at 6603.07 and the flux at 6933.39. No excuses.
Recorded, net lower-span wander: -11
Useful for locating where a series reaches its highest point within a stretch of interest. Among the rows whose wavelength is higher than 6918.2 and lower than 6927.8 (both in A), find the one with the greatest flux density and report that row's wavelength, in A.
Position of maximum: 6925.42 A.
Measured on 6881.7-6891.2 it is 6885.66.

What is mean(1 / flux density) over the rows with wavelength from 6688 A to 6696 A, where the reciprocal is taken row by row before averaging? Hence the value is 0.106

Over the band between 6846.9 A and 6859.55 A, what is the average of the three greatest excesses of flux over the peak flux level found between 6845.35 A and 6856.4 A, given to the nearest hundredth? -0.54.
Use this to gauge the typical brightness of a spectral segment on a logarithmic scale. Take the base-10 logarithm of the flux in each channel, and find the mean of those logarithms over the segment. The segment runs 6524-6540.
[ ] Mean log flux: 0.964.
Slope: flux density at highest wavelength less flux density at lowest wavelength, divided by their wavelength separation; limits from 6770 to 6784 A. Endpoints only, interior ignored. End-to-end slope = -0.021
